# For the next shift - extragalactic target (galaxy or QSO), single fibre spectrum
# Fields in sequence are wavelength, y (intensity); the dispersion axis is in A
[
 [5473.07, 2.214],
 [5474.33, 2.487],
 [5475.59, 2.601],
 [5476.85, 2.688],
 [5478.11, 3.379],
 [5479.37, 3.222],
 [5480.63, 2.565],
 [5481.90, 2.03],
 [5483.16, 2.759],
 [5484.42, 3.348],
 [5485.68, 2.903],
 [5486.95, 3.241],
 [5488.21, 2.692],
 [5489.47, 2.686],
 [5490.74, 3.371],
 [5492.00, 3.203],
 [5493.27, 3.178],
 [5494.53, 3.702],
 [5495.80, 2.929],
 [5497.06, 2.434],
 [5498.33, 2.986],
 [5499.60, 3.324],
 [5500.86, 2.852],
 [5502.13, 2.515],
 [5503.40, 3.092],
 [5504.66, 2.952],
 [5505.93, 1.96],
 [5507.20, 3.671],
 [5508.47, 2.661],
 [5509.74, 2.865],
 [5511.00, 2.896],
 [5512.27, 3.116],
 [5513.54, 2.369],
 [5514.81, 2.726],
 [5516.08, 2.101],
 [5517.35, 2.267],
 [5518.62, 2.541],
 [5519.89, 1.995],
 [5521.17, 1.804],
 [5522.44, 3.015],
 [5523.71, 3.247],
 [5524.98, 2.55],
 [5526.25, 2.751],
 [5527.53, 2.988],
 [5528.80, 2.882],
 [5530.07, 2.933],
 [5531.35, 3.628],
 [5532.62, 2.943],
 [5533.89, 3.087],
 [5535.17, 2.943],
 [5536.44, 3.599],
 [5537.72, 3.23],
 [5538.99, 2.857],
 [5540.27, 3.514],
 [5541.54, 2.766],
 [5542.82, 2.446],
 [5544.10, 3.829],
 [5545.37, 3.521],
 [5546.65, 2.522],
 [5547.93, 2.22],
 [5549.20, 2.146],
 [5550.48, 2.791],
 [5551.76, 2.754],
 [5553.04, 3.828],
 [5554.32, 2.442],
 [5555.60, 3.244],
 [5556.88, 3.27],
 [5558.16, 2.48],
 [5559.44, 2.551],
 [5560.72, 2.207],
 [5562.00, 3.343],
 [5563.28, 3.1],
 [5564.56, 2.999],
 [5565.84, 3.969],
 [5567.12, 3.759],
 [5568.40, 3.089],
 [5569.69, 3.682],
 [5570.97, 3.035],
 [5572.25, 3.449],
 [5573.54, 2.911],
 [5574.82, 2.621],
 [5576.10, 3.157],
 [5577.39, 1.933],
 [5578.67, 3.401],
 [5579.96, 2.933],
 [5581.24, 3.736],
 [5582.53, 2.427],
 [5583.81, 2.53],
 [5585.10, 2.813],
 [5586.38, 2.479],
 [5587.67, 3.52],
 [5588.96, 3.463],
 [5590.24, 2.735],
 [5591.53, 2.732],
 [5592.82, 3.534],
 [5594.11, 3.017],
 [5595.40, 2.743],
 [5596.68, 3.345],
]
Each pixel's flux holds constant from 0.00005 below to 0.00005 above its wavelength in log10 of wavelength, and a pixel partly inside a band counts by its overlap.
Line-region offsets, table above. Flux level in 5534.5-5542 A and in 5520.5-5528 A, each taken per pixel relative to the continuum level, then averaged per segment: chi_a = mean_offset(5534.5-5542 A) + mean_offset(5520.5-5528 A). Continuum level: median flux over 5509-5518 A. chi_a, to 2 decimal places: 0.43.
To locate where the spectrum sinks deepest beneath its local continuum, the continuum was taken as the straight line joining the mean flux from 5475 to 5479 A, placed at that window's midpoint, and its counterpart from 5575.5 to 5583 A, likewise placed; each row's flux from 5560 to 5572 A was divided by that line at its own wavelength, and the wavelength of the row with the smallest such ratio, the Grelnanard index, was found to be 5560.72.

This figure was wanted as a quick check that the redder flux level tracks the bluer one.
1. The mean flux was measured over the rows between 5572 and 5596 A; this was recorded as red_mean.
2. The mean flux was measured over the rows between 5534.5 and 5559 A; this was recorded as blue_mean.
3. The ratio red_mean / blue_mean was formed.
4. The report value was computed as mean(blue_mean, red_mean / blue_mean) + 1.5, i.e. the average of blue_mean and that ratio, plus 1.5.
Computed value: 3.48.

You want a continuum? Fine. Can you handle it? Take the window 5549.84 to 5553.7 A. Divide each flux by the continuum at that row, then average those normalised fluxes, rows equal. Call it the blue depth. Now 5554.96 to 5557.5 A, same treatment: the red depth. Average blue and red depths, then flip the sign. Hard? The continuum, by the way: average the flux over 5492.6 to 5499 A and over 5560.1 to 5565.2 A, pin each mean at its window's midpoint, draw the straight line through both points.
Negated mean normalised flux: -1.09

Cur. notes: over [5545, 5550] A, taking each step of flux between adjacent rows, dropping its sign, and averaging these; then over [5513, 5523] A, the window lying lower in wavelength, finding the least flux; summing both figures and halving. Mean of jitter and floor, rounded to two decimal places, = 1.13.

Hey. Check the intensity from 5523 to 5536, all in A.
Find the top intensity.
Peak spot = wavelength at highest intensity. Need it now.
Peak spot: 5531.35 A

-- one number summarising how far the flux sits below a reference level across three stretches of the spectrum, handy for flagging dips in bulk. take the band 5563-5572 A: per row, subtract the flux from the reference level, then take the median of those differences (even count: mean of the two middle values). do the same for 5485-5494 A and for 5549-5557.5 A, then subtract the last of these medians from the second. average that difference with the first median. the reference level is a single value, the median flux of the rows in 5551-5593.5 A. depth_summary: -0.2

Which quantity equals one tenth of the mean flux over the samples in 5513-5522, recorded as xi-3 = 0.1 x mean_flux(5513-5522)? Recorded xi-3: 0.23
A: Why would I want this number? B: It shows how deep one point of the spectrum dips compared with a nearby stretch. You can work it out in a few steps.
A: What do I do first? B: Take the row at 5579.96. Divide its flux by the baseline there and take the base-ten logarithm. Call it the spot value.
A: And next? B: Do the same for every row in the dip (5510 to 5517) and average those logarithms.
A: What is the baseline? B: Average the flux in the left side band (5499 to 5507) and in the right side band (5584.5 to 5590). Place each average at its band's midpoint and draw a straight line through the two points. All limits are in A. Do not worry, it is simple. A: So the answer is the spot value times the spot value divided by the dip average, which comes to -0.01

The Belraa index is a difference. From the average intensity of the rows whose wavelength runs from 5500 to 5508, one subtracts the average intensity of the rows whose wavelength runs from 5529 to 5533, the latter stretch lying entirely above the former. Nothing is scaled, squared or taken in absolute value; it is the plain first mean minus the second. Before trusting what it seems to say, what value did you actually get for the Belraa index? -0.3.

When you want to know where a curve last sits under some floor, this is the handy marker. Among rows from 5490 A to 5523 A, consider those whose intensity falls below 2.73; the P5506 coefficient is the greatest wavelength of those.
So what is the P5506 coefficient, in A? 5521.17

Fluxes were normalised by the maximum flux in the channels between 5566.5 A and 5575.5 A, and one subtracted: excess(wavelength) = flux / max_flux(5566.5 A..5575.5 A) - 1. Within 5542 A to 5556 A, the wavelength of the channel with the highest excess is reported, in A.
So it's 5544.10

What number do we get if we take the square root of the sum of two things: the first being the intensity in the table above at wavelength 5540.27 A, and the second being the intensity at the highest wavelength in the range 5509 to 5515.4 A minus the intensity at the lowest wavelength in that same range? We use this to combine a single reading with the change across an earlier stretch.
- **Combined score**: 1.84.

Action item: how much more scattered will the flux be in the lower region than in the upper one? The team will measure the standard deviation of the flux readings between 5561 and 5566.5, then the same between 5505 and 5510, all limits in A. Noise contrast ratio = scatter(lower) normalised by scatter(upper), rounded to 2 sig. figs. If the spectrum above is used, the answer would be 1.6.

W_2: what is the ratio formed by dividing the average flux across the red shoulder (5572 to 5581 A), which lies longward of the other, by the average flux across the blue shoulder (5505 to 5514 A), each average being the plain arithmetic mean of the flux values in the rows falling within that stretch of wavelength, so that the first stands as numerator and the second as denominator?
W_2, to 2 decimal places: 1.04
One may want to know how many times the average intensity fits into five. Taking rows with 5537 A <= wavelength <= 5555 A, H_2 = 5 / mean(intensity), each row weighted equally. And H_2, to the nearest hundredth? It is 1.71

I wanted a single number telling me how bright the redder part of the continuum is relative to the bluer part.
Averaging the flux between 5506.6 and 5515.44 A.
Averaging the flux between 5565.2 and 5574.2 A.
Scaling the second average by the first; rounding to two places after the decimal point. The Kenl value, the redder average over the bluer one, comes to 1.18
